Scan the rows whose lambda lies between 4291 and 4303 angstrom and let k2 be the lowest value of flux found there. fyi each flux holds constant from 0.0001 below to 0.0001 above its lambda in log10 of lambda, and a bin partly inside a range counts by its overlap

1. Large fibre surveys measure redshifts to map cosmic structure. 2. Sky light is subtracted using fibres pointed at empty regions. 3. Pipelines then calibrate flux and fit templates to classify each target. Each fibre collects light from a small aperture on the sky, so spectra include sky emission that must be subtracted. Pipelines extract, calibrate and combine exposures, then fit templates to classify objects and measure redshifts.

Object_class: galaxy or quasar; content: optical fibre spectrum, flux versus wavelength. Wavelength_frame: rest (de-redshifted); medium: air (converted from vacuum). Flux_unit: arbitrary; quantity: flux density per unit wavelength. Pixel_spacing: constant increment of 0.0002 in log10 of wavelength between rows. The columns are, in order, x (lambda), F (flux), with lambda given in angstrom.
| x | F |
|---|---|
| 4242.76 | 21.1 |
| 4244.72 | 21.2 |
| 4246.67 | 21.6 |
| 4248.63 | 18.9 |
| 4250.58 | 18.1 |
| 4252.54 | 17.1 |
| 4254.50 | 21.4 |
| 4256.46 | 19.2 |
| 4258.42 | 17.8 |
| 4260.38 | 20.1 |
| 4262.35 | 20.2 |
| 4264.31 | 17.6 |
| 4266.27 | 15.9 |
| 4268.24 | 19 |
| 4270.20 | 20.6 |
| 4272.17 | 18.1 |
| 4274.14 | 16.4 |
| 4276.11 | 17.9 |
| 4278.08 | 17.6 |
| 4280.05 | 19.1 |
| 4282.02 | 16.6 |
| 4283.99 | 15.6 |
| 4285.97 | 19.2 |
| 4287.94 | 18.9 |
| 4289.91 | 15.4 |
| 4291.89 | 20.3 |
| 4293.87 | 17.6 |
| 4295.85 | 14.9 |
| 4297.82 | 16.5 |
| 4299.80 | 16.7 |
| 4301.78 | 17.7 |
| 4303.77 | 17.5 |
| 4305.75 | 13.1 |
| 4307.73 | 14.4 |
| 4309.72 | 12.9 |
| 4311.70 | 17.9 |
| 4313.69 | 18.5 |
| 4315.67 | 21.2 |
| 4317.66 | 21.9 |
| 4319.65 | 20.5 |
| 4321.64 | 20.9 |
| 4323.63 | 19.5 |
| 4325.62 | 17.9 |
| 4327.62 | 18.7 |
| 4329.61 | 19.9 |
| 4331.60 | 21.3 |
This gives 14.9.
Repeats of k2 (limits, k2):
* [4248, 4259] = 17.1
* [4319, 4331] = 17.9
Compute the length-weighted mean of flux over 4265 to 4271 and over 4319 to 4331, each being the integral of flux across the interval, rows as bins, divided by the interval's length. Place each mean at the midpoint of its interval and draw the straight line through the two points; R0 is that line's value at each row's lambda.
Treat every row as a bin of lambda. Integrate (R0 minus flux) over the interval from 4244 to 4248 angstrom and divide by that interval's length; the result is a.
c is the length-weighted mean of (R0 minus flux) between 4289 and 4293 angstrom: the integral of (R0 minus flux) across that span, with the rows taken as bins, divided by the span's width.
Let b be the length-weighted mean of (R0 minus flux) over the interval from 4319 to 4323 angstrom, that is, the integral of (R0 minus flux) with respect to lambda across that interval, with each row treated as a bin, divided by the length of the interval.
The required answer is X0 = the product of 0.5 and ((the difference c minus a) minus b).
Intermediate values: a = -3.2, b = -1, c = 1.0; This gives 2.7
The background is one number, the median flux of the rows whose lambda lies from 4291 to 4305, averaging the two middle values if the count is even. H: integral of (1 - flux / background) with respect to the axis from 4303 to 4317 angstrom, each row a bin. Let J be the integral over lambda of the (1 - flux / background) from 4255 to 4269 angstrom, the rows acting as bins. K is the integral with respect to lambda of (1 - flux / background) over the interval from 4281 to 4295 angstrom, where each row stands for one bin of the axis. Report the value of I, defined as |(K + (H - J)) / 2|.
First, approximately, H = 0.7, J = -0.91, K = -0.1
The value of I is 0.8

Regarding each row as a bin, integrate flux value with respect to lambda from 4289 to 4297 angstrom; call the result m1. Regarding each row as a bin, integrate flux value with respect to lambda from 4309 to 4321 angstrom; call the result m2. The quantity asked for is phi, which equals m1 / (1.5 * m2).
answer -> 0.4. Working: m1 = 136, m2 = 228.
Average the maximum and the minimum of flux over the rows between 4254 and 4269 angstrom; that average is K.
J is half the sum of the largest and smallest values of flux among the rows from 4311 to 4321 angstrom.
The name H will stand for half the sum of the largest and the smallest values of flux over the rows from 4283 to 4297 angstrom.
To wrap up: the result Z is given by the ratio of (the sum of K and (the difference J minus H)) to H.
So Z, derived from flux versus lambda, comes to 1.19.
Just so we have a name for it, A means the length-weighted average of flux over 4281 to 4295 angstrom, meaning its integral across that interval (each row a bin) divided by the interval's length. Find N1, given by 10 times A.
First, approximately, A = 17.6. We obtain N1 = 176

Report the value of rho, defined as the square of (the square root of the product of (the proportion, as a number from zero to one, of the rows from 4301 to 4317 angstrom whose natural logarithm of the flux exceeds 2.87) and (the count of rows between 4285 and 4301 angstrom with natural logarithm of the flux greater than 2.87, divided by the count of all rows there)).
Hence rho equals 0.19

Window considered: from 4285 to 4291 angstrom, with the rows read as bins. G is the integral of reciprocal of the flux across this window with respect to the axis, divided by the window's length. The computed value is 0.0566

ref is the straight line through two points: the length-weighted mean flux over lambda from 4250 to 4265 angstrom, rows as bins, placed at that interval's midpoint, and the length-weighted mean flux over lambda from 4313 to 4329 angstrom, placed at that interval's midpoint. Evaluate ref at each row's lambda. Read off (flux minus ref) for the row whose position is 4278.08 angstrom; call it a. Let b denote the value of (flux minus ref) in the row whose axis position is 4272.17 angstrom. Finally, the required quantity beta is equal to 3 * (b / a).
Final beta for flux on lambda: 2.0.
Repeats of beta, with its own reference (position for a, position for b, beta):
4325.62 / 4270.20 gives -2.1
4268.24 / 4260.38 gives -23.6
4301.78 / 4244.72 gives -3.7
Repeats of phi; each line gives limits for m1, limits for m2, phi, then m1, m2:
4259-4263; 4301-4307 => 0.6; 80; 96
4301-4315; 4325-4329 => 2.0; 225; 74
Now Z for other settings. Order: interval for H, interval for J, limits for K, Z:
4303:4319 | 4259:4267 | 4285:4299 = 1.05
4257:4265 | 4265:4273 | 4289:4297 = 0.90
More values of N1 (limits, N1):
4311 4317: 194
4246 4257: 193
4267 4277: 183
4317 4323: 210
